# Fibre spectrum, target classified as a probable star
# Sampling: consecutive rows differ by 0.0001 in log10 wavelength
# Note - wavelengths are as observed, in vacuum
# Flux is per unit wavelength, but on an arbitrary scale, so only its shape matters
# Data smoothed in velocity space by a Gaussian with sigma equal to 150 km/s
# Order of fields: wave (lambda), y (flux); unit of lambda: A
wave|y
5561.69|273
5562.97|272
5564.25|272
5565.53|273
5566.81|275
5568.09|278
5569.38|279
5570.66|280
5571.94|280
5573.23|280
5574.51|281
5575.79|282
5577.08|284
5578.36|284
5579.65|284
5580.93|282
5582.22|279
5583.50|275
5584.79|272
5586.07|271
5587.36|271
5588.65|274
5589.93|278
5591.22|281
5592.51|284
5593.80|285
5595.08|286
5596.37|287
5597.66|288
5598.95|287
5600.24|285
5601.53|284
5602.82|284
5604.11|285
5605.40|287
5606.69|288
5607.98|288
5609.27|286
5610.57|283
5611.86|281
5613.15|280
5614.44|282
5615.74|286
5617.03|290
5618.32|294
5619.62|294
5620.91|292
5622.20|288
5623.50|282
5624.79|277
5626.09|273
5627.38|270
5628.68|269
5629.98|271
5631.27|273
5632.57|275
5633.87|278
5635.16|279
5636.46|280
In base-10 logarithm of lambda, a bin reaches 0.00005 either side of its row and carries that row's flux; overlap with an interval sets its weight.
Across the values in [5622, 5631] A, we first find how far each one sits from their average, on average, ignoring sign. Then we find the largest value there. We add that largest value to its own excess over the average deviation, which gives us 570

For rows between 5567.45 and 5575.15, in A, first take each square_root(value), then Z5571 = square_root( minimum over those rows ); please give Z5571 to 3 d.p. 4.083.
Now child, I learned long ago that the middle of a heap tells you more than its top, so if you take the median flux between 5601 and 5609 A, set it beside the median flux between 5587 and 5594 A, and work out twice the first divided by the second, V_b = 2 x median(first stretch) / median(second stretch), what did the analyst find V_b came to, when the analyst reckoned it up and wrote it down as 2.05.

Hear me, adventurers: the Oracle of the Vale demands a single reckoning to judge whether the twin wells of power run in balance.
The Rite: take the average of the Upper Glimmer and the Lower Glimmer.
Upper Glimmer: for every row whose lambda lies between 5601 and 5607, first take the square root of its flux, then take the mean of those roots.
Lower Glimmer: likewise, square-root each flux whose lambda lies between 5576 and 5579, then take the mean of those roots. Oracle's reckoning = 16.9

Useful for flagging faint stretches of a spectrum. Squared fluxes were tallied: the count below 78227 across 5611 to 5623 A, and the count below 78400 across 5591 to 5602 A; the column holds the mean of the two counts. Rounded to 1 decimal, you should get 0.0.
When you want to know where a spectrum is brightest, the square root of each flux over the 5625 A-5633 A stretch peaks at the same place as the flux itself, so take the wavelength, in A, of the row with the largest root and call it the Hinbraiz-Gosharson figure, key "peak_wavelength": 5632.57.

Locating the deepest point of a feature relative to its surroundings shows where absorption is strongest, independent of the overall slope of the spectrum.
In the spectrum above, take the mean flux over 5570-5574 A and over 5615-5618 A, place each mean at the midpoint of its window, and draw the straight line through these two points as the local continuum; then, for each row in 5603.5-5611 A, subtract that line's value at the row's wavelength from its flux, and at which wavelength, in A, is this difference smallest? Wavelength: 5610.57 A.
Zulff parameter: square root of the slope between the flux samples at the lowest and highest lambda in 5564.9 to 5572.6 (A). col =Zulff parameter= 1.05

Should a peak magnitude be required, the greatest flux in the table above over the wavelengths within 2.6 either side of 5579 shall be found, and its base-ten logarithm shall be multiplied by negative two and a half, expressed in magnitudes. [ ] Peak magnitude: -6.13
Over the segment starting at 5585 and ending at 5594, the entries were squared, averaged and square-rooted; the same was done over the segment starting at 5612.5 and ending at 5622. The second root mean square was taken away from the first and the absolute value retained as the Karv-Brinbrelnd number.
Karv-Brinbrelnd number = 10.6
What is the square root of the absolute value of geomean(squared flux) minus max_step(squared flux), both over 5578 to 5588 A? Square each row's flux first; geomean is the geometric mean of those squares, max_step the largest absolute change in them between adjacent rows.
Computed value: 273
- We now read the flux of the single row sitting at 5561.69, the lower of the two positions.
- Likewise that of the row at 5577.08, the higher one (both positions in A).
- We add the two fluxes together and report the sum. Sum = 557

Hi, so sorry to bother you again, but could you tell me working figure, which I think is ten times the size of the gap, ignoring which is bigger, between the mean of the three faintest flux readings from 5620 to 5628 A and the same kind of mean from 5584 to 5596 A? 20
